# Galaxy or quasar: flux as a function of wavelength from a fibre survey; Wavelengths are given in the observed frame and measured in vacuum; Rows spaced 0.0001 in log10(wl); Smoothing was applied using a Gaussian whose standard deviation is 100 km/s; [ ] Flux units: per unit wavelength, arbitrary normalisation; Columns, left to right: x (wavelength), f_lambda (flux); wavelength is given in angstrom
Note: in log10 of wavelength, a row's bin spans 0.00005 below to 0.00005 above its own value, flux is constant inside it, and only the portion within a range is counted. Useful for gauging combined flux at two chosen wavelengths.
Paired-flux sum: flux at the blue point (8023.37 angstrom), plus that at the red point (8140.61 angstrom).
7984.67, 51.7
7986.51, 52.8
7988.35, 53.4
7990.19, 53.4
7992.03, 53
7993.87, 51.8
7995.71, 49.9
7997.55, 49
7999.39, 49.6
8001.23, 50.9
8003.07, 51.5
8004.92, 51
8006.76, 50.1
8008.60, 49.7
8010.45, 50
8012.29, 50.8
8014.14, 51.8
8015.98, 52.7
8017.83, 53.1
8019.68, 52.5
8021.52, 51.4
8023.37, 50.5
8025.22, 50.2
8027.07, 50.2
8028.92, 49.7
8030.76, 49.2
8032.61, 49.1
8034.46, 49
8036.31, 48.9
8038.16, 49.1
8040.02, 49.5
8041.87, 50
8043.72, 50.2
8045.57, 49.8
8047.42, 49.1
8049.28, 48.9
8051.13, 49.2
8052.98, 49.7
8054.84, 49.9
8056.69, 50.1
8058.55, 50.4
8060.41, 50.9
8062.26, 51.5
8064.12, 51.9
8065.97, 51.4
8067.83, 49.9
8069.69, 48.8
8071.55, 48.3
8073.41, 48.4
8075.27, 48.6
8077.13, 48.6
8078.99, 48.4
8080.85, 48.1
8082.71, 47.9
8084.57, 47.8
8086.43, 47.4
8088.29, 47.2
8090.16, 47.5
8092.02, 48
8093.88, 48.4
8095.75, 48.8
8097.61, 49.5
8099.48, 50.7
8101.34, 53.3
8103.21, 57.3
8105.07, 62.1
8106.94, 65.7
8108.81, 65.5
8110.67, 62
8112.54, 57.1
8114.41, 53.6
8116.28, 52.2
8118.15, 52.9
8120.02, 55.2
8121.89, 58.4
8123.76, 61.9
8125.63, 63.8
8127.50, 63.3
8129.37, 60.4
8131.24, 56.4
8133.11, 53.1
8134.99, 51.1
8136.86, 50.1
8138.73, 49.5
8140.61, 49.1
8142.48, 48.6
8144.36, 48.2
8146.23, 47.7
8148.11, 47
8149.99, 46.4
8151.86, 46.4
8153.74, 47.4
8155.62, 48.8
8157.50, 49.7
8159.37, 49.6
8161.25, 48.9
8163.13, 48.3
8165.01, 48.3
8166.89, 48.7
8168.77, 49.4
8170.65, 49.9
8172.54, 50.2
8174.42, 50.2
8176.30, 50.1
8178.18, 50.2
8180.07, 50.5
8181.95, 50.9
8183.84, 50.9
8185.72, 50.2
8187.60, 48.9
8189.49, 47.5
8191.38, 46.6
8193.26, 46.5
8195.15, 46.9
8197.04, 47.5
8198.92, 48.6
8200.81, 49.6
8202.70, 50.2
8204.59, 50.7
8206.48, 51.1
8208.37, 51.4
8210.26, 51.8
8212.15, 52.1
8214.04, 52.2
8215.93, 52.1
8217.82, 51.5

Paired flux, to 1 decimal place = 99.6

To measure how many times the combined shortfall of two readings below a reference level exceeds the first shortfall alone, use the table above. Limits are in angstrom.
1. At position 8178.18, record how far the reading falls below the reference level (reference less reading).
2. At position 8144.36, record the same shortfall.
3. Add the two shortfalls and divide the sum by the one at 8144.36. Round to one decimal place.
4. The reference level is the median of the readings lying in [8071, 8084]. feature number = -8.0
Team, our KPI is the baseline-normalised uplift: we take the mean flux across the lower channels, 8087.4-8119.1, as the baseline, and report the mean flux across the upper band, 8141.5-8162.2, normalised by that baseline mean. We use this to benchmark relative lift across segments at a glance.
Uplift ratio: 0.89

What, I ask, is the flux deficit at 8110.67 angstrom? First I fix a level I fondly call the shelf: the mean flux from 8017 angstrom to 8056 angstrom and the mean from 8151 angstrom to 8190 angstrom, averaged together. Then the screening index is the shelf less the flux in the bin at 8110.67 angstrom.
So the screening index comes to -12.4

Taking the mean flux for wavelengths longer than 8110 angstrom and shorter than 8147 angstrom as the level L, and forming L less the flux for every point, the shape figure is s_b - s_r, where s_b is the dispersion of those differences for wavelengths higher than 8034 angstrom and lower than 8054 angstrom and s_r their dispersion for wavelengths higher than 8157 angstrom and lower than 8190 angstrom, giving -0.5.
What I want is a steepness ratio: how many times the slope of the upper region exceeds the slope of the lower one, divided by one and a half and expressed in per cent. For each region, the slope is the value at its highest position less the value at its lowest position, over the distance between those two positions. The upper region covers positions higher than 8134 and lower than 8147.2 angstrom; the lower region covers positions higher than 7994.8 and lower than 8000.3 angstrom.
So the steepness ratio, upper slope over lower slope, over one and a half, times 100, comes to 247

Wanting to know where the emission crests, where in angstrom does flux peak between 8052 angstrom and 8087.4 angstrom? 8064.12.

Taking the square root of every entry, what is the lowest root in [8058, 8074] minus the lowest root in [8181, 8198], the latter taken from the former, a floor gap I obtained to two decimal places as 0.13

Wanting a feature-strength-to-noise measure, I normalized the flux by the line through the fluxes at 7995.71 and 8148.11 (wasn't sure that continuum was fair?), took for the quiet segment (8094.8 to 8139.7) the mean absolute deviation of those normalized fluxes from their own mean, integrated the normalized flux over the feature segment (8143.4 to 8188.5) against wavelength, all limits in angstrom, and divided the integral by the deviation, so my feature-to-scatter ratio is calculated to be 476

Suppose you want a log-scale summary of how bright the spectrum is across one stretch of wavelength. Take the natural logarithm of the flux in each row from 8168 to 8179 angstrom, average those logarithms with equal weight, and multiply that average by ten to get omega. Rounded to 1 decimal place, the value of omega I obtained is 39.1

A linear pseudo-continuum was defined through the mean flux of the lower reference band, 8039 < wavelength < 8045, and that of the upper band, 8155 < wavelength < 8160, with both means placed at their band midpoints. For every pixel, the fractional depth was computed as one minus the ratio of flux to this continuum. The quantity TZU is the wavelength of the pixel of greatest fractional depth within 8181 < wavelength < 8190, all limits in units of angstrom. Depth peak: 8189.49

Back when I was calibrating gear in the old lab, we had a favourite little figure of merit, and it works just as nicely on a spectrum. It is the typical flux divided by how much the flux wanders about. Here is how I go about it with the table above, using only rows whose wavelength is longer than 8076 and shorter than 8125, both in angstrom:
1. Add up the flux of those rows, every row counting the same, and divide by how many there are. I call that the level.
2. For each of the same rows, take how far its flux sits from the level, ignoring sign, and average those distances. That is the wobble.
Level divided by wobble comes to 11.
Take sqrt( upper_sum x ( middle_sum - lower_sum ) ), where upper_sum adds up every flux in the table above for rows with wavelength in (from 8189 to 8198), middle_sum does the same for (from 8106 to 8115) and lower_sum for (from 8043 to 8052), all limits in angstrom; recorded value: 115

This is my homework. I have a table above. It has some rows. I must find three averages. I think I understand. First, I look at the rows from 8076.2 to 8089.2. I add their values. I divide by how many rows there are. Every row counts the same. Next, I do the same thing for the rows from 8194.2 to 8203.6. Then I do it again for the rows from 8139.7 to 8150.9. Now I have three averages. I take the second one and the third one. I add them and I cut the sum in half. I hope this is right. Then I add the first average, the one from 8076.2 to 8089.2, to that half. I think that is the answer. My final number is 96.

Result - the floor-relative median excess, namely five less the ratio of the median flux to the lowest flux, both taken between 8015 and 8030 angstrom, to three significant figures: 3.97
